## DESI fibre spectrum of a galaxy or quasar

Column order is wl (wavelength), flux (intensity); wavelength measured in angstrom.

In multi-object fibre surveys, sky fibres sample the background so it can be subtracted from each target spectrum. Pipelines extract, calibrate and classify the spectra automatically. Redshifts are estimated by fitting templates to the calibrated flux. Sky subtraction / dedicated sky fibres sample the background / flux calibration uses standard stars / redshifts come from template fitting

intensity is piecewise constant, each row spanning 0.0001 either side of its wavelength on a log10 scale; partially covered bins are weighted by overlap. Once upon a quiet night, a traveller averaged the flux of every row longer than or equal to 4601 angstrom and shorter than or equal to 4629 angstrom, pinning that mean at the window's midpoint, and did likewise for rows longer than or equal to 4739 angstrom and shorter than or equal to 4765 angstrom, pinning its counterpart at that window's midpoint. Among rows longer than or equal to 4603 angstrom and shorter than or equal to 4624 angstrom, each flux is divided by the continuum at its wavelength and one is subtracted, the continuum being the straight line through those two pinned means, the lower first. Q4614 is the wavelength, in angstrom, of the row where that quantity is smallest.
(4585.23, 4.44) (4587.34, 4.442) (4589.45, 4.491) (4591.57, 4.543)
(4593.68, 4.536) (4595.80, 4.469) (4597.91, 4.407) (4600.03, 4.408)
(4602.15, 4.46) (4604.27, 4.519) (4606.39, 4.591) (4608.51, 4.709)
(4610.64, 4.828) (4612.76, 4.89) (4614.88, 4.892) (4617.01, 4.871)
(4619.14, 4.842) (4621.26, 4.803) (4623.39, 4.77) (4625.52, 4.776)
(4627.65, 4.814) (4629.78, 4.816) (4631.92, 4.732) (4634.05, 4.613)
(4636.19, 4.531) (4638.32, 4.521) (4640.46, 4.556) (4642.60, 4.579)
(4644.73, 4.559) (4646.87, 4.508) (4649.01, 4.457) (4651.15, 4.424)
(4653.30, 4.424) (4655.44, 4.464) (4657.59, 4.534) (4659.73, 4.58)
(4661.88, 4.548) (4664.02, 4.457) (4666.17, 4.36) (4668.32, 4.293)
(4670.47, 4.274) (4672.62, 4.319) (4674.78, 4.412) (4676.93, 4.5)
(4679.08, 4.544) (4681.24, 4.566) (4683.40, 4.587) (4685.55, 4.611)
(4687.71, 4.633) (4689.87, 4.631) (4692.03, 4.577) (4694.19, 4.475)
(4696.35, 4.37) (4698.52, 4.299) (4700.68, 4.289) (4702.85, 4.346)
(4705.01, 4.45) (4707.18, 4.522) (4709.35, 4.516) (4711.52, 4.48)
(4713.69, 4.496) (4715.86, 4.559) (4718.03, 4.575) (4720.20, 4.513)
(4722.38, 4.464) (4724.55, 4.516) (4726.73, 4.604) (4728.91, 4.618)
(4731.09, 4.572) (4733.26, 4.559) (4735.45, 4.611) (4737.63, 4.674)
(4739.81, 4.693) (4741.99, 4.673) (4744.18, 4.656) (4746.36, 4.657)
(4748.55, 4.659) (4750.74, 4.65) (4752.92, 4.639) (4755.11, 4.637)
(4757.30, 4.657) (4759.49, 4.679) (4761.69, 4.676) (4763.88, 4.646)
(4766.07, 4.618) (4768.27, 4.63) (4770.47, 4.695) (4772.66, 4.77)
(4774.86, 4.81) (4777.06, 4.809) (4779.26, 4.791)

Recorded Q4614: 4604.27 angstrom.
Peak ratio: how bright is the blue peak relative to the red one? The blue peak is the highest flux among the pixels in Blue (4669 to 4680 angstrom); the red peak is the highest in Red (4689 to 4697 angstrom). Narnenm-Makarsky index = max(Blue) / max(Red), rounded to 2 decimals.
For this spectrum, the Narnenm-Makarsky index 0.98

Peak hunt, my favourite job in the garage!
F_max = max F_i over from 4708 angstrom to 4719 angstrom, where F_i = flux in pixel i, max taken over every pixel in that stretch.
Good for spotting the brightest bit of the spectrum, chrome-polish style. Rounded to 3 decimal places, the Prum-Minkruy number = 4.575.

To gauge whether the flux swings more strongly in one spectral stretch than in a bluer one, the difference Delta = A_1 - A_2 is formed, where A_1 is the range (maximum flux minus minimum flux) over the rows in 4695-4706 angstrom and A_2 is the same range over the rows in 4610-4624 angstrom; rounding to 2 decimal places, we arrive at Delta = 0.04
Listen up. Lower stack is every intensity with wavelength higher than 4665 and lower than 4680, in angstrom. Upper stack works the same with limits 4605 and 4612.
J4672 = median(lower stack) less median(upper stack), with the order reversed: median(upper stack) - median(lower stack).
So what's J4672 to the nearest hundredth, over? 0.35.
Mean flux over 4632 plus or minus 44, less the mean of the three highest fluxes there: -0.31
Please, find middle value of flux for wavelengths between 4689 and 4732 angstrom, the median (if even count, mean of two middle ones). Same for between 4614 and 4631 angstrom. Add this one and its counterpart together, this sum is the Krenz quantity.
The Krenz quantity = 9.33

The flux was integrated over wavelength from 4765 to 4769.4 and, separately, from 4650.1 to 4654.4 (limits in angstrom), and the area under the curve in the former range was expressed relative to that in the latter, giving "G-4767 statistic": 1.07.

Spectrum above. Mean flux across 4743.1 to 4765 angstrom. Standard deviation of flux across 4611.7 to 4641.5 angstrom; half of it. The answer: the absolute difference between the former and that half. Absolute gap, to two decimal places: 4.59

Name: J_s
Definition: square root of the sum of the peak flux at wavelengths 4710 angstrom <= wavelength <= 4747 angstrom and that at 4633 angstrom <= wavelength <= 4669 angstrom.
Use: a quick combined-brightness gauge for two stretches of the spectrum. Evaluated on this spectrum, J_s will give 3.05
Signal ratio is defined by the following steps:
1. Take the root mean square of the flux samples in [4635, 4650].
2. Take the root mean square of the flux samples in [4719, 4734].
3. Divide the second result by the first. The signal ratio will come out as 1.00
